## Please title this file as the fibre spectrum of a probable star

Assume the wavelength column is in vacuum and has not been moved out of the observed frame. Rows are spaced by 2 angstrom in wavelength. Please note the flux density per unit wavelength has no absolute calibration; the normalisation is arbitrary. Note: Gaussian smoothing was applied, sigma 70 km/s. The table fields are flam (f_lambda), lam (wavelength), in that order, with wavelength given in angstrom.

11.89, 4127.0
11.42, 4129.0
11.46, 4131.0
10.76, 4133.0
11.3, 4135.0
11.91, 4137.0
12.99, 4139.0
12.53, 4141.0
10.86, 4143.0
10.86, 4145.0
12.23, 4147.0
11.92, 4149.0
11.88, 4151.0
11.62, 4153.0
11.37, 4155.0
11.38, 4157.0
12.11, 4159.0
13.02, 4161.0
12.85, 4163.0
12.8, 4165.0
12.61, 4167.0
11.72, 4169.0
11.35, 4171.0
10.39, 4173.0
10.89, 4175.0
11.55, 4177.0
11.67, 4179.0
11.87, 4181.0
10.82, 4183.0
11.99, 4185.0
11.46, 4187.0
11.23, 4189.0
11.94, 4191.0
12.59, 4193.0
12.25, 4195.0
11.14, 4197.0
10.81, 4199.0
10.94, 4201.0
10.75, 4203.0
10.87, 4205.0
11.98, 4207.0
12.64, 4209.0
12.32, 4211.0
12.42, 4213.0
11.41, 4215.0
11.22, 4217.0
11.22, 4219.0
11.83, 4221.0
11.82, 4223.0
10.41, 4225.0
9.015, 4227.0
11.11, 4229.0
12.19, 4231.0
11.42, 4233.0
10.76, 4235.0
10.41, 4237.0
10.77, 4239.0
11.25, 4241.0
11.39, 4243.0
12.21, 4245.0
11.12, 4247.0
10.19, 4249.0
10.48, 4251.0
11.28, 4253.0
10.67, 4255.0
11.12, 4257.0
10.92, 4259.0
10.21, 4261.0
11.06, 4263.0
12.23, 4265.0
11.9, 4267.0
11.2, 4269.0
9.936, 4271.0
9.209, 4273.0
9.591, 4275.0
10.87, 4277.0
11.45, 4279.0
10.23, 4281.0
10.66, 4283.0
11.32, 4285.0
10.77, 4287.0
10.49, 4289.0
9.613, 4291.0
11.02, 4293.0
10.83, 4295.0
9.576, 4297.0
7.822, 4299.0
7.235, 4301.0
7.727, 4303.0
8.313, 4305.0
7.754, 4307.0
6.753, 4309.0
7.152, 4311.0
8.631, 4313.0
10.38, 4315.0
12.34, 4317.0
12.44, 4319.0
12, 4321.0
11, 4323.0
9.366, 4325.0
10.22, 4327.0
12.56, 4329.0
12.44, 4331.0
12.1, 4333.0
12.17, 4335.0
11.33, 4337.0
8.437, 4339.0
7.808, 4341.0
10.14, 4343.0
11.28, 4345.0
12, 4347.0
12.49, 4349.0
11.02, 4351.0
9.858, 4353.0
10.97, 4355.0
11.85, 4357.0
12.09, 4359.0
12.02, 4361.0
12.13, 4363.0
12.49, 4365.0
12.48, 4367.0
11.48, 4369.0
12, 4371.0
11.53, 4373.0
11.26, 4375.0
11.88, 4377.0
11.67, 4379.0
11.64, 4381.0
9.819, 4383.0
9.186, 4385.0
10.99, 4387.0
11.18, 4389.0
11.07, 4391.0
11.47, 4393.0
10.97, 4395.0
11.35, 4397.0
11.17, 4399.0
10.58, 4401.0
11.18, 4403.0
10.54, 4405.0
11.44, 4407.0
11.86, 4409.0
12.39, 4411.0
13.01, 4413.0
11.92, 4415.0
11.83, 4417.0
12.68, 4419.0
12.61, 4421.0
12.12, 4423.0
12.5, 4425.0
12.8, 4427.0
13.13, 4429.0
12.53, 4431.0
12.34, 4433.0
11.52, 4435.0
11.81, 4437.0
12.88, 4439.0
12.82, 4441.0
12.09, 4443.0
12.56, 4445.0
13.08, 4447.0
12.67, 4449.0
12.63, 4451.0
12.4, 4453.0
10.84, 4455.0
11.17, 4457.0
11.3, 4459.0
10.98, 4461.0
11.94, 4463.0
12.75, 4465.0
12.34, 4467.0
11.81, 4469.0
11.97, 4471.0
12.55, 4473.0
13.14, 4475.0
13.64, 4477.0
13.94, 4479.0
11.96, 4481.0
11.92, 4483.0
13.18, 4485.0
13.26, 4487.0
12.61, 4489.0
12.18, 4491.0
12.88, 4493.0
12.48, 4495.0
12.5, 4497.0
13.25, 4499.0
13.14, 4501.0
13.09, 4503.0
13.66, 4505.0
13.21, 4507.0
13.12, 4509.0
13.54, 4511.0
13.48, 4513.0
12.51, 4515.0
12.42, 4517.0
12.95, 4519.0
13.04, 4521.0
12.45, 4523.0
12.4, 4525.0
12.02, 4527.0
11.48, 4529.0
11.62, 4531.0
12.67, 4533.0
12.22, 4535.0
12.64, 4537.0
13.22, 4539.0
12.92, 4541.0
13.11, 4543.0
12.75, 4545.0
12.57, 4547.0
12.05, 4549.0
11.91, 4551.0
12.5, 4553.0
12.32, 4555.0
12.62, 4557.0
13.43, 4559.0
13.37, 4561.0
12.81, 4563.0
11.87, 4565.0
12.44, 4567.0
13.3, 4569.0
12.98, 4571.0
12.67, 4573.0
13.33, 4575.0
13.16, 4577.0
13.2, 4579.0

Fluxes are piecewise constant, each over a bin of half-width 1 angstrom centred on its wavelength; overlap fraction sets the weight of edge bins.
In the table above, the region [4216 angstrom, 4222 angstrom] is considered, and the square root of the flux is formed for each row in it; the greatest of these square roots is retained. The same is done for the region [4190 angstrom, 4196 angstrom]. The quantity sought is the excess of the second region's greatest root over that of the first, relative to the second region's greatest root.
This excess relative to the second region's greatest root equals 0.031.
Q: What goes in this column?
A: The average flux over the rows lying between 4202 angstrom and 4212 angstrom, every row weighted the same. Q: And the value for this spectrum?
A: 11.7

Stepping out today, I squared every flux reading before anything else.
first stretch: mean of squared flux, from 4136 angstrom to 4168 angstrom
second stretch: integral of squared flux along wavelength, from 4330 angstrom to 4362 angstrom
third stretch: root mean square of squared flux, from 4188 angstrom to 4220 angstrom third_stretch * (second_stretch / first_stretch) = 3749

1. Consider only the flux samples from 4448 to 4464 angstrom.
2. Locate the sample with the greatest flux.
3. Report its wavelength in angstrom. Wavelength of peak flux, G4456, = 4449.0 angstrom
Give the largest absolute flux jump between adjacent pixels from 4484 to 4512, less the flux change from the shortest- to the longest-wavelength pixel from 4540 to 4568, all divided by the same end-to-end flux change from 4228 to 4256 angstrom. -2.8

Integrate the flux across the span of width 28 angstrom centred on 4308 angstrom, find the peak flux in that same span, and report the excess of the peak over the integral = -245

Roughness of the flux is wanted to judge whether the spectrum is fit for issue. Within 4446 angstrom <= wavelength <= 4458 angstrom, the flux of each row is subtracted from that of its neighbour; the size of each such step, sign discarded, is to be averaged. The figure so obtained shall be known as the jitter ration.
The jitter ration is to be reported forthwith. 0.51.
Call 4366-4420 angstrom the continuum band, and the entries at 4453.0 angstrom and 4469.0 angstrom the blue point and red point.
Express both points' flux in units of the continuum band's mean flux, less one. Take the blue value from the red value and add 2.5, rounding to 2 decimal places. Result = 2.45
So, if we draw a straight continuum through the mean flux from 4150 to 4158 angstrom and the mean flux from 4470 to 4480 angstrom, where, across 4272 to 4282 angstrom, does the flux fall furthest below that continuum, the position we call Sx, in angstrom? 4273.0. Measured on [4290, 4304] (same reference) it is 4301.0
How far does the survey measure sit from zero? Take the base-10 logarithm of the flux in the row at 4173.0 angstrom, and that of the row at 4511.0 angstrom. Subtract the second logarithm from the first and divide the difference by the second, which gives -0.10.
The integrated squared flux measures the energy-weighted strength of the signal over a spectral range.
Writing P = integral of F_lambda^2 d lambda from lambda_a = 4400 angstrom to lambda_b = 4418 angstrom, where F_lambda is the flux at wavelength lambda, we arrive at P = 2449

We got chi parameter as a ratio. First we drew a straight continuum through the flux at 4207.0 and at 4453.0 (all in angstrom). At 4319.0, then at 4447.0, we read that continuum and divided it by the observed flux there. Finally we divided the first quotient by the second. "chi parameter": 1.03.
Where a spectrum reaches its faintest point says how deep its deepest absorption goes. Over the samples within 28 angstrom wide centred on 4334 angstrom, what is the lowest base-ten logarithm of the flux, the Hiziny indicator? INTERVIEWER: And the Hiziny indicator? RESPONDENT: 0.89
